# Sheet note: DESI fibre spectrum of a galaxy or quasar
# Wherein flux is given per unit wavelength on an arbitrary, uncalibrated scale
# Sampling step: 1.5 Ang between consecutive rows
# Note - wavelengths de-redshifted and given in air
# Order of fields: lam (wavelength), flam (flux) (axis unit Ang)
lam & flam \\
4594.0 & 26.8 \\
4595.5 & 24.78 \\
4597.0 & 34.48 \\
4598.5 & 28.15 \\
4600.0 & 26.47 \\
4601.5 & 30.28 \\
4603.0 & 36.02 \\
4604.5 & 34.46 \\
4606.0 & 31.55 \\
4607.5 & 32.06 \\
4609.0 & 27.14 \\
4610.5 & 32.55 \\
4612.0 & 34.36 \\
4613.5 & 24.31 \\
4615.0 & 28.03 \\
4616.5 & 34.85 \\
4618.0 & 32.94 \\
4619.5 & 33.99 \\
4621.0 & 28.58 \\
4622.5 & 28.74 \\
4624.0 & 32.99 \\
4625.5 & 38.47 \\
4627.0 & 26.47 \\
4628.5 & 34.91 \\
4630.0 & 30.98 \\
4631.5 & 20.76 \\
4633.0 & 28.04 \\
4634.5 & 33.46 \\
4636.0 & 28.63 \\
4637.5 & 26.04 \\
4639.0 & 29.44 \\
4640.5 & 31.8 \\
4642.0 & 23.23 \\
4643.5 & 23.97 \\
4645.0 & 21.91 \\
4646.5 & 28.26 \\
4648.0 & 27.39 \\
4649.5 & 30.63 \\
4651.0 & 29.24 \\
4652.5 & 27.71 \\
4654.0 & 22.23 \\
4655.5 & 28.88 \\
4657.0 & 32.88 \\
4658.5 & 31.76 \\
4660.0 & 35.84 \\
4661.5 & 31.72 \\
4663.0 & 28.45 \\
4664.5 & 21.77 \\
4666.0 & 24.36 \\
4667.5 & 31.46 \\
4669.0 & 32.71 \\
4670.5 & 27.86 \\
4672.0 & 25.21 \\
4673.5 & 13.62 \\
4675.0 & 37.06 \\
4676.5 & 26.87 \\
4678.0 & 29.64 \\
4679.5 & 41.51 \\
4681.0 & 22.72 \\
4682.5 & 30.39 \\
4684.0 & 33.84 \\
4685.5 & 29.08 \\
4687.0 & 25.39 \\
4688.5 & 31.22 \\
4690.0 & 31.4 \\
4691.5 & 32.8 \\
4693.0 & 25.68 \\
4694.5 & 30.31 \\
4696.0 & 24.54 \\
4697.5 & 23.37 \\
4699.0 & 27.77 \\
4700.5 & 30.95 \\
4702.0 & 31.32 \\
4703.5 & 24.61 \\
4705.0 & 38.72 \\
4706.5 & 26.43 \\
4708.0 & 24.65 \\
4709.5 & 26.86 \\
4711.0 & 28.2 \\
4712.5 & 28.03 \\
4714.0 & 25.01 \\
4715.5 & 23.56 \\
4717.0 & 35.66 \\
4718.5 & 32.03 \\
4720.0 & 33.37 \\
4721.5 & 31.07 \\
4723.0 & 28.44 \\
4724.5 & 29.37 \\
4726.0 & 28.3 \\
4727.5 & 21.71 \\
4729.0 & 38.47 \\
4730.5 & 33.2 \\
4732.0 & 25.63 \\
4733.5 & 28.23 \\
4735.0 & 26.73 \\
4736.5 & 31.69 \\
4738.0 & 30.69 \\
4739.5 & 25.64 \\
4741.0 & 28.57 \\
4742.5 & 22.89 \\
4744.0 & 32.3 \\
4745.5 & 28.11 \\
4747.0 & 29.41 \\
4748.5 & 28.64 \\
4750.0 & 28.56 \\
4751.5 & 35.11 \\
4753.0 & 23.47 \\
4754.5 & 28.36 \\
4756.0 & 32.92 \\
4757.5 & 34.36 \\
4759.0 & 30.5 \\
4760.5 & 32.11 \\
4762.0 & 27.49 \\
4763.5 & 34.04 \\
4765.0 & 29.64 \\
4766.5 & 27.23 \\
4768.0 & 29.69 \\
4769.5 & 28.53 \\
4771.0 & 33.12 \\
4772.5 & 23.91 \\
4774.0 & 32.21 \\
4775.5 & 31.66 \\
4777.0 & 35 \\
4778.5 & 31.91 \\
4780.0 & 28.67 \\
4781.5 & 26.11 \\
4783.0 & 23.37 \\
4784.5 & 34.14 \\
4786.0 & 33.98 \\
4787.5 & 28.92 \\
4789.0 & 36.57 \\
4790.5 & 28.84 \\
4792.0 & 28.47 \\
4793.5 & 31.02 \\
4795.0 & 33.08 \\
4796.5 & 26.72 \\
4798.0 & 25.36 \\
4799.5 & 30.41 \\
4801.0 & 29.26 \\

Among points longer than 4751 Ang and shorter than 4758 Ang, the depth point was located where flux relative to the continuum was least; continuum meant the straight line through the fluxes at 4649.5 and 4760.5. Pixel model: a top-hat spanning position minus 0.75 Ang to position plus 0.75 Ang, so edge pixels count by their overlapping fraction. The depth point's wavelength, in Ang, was 4753.0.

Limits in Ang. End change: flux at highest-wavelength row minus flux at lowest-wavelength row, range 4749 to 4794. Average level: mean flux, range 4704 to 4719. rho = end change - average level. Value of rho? -26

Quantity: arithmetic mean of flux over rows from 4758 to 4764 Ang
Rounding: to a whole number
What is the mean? 31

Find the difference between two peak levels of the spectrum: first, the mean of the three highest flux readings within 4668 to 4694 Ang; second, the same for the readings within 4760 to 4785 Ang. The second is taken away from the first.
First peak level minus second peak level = 3.1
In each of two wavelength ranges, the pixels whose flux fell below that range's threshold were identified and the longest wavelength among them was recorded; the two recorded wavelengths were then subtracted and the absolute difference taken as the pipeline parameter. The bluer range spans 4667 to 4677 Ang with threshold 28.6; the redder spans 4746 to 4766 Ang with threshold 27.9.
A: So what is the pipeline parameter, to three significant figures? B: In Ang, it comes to 85.5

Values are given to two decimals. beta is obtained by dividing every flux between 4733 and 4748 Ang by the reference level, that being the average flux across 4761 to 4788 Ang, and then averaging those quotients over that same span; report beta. 0.95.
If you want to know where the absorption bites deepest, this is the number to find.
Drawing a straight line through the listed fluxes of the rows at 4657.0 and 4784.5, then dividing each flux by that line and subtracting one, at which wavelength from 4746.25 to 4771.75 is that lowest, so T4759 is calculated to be 4753.0 Ang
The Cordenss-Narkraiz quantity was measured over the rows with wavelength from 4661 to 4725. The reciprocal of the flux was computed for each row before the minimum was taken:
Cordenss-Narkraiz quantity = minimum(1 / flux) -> 0.0241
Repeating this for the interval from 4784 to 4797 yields 0.0273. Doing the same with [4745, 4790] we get 0.0273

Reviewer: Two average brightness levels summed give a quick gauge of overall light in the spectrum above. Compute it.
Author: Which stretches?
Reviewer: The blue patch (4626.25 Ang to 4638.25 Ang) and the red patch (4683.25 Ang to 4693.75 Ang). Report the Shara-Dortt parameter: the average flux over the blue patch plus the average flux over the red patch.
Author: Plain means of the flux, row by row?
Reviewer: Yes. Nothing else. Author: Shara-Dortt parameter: 58.6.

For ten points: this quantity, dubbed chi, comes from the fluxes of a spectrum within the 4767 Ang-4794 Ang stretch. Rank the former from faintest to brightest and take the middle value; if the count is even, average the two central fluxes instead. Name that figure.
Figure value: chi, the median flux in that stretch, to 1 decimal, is 30.4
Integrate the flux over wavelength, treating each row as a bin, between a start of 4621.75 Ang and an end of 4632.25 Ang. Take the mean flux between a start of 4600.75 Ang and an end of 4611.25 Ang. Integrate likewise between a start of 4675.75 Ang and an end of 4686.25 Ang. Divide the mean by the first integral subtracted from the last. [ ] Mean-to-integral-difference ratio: 29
